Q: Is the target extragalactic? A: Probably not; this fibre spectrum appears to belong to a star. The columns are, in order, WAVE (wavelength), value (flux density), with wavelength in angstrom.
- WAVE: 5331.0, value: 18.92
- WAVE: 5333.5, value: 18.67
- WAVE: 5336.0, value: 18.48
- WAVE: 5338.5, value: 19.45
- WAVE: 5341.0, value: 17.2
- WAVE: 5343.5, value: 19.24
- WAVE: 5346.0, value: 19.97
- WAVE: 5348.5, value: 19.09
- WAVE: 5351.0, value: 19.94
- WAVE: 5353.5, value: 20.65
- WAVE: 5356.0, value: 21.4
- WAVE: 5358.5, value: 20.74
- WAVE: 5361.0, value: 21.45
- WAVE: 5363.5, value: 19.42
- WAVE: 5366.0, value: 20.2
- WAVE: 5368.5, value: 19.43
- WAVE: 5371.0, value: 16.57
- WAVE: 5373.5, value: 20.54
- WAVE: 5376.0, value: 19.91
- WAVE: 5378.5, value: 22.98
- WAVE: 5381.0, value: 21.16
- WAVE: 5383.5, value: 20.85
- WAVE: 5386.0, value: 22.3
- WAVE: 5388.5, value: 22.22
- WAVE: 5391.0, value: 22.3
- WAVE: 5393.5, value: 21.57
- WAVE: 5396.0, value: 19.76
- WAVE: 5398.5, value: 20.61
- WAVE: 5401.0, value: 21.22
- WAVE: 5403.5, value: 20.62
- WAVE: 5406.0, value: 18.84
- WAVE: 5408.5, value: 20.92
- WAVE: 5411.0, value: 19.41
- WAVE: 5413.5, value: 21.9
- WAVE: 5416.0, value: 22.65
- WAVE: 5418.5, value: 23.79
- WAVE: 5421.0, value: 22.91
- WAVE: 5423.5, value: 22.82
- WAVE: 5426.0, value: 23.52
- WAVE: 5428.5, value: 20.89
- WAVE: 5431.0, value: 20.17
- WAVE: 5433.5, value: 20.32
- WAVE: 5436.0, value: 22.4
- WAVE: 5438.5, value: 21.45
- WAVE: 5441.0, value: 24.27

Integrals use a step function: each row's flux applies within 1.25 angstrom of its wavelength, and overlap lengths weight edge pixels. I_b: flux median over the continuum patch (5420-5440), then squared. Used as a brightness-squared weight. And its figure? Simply 481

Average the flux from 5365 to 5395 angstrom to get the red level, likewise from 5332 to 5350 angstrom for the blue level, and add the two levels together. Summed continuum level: 39.7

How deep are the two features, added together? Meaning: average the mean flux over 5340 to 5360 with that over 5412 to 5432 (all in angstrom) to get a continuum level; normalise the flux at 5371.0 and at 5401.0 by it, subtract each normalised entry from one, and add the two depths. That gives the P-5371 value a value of 0.21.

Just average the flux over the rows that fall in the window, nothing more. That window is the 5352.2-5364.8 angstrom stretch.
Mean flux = 20.7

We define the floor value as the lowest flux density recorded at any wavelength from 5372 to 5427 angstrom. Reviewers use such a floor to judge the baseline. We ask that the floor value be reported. 18.84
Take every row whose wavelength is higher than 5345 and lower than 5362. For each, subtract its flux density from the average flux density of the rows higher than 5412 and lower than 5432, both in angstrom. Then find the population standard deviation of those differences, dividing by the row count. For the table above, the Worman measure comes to 0.79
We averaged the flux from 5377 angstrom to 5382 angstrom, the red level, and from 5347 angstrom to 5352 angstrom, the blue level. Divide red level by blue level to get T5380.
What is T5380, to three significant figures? 1.13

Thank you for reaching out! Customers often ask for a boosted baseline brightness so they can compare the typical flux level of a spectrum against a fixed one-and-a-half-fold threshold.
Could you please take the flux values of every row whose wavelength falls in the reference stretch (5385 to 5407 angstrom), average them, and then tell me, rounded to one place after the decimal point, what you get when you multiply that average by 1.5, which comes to 31.6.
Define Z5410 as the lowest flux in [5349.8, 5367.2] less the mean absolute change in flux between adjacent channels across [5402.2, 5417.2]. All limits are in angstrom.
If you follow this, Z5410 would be 17.7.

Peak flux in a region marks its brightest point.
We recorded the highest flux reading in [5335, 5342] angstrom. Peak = 19.45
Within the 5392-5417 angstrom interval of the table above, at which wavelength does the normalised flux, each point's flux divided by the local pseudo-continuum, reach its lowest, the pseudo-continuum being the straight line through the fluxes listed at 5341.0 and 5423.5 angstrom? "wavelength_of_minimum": 5406.0 angstrom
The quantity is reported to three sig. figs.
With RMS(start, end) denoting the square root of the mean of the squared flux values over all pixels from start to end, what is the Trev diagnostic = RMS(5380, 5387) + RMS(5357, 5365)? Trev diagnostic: 42.0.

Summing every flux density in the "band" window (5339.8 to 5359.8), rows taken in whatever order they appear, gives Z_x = 158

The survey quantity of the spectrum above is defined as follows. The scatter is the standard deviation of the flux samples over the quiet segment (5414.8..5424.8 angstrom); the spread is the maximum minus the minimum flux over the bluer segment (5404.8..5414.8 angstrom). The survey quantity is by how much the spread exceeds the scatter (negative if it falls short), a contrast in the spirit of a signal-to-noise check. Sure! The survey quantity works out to 2.6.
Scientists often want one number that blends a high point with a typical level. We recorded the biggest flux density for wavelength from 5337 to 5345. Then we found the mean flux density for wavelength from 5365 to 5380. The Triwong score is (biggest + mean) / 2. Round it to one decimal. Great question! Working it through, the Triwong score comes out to 19.7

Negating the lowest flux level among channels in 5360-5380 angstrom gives -16.6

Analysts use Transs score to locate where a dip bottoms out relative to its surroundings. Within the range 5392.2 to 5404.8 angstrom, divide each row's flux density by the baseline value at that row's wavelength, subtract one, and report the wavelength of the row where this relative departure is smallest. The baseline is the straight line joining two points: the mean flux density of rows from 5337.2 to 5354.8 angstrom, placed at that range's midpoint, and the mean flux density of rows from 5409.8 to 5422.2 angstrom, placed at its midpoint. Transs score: 5396.0 angstrom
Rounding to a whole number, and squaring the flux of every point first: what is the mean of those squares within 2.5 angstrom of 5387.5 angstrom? 496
